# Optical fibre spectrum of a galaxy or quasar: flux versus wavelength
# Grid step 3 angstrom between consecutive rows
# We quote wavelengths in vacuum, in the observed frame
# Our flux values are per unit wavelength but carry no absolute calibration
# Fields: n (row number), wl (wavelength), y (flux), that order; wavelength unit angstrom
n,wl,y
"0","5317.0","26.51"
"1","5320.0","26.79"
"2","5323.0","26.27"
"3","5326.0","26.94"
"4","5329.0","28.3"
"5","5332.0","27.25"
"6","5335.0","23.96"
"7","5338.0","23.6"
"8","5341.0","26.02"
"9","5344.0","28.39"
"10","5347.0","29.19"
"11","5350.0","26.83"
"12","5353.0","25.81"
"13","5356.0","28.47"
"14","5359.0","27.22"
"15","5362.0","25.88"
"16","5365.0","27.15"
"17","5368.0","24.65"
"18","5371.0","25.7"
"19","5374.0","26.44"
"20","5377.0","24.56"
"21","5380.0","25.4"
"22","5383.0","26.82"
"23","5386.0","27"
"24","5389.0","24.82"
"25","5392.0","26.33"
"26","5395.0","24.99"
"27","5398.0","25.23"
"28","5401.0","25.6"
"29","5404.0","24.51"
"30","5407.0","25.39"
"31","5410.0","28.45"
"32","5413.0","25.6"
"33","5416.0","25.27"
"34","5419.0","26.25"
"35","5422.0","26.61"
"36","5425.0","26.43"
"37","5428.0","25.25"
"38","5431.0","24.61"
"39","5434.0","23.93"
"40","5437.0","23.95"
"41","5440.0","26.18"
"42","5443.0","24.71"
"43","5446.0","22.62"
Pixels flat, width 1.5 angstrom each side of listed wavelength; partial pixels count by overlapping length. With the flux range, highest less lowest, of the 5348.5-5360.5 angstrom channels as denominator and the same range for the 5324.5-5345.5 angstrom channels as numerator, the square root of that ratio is 1.3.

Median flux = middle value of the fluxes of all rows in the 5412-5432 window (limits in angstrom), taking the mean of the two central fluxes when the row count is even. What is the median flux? 25.6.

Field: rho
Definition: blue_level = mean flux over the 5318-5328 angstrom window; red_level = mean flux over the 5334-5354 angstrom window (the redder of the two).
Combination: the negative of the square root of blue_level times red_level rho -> -26.5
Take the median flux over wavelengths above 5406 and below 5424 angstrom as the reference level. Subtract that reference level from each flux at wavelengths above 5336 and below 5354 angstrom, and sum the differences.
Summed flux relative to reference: 4.3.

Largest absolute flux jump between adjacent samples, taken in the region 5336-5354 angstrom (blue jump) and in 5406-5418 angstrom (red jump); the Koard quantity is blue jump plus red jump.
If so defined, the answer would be 5.5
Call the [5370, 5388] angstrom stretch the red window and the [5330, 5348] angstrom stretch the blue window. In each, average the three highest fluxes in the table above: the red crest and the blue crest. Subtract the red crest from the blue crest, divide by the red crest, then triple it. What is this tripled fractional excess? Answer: 0.17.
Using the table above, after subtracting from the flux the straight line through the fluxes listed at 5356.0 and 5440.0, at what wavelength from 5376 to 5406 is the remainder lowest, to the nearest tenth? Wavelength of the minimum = 5377.0 angstrom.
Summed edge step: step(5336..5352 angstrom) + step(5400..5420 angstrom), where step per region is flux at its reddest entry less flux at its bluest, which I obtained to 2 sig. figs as 3.9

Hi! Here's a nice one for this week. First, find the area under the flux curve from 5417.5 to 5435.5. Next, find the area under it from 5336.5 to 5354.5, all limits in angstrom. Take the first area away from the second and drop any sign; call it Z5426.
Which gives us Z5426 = 20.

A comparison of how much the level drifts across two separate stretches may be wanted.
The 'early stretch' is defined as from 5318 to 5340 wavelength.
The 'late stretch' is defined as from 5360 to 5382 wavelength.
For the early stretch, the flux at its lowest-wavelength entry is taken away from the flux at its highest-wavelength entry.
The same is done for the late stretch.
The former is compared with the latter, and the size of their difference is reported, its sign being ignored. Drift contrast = 2.7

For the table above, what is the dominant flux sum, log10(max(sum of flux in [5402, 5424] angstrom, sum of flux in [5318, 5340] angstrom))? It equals 2.263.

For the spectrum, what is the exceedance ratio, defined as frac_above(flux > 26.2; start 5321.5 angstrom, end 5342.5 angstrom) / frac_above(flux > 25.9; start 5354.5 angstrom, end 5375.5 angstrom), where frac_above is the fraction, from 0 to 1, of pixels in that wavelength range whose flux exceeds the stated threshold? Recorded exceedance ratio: 1.00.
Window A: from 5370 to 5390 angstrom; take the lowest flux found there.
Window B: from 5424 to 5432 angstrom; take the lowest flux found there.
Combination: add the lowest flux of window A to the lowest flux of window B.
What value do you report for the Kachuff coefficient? 49.2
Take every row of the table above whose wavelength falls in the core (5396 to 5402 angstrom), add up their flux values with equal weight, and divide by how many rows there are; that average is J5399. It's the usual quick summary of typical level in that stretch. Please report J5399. 25.4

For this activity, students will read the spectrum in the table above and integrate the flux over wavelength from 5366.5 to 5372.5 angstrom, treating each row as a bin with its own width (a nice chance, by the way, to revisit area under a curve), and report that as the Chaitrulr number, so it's 151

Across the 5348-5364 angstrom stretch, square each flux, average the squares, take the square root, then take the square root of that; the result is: 5.18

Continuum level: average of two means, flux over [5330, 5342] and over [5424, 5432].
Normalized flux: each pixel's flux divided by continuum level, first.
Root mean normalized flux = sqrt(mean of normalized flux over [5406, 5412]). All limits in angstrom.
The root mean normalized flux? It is 1.03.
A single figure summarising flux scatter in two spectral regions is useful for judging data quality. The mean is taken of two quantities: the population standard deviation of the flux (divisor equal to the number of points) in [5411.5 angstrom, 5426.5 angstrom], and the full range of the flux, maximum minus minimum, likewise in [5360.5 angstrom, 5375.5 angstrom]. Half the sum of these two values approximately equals 1.51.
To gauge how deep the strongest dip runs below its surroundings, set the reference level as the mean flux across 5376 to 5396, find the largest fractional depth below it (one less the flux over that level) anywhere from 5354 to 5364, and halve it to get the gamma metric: -0.003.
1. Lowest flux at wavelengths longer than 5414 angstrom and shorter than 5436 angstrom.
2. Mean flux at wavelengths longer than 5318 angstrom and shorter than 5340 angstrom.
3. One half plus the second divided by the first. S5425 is 1.593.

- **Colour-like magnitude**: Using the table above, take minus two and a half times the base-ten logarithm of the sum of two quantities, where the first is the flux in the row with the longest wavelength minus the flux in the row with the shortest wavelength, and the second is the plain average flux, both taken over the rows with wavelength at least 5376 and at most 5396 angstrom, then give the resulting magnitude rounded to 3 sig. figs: -3.54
